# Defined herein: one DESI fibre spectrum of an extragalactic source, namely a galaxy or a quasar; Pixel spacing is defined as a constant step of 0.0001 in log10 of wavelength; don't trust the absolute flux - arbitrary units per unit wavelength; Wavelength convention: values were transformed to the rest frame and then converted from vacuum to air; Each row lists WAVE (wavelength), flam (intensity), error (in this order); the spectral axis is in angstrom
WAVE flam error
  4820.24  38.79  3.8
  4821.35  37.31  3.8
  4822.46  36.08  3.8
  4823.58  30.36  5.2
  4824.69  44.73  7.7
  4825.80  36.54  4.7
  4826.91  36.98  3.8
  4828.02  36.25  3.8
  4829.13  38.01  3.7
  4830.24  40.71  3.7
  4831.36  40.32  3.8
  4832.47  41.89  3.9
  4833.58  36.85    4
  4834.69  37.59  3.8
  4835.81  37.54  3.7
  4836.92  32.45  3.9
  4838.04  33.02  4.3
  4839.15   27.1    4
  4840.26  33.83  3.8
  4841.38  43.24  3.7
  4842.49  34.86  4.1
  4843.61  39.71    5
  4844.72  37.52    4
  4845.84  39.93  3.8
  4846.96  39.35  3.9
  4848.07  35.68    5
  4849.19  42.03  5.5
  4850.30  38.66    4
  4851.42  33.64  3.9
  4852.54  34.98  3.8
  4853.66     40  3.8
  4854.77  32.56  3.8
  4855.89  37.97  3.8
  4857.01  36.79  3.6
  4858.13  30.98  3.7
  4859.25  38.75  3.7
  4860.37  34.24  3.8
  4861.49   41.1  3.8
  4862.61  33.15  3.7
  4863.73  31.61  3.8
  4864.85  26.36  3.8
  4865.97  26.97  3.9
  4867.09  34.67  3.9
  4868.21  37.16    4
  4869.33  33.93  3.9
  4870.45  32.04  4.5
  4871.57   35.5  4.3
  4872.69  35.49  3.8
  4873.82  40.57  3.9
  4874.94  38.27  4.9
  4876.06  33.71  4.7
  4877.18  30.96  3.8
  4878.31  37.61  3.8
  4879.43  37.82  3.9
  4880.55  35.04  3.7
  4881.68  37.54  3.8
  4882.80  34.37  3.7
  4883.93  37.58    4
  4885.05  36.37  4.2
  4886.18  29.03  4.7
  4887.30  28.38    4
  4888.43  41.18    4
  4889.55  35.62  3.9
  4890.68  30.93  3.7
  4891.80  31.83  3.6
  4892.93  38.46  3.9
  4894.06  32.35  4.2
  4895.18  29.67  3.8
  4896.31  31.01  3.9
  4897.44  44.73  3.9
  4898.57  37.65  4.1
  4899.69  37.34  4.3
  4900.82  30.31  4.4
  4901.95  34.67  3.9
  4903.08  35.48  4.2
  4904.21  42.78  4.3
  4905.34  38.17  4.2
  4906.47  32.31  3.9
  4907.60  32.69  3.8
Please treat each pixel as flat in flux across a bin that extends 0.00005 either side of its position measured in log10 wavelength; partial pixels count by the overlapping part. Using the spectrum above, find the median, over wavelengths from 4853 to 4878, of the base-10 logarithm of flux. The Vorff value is 1.537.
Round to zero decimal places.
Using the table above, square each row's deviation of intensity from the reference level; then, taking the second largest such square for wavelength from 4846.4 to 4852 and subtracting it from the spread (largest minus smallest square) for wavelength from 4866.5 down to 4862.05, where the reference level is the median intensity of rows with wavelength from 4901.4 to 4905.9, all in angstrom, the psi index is 86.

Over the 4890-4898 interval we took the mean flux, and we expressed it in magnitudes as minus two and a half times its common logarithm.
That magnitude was -3.83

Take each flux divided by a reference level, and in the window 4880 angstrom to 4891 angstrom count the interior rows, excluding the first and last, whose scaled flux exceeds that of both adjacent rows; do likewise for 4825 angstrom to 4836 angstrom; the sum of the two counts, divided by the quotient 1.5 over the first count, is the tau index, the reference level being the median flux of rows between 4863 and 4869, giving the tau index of 14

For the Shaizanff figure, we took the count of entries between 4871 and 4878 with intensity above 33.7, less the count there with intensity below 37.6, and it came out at 1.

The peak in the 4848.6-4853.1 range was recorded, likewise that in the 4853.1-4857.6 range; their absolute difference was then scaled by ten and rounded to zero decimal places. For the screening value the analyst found 20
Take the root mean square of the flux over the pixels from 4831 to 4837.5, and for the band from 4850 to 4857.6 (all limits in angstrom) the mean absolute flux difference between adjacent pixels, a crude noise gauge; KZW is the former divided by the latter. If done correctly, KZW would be 8.9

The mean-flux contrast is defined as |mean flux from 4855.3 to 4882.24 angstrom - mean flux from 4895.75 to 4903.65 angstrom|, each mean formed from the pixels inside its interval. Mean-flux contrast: 0.96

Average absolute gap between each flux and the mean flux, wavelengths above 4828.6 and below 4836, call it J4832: 1.7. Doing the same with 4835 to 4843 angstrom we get 3.4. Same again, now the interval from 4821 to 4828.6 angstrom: 2.4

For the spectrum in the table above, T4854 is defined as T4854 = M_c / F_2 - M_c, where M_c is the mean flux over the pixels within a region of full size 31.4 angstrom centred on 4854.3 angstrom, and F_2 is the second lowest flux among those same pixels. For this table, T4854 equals -34.3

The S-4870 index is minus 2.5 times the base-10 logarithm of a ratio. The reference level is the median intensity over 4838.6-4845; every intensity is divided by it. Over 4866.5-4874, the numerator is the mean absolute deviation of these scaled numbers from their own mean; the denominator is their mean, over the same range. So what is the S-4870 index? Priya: 3.2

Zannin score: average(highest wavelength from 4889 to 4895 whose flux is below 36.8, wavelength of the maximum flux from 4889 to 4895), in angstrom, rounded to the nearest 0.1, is 4893.5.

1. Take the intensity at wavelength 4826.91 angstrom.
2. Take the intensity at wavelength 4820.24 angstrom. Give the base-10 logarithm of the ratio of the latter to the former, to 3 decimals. 0.021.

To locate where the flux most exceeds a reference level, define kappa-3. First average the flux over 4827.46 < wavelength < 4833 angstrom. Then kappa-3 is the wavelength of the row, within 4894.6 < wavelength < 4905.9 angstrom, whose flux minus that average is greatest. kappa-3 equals 4897.44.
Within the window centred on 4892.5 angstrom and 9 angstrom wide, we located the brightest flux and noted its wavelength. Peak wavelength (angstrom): 4888.43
